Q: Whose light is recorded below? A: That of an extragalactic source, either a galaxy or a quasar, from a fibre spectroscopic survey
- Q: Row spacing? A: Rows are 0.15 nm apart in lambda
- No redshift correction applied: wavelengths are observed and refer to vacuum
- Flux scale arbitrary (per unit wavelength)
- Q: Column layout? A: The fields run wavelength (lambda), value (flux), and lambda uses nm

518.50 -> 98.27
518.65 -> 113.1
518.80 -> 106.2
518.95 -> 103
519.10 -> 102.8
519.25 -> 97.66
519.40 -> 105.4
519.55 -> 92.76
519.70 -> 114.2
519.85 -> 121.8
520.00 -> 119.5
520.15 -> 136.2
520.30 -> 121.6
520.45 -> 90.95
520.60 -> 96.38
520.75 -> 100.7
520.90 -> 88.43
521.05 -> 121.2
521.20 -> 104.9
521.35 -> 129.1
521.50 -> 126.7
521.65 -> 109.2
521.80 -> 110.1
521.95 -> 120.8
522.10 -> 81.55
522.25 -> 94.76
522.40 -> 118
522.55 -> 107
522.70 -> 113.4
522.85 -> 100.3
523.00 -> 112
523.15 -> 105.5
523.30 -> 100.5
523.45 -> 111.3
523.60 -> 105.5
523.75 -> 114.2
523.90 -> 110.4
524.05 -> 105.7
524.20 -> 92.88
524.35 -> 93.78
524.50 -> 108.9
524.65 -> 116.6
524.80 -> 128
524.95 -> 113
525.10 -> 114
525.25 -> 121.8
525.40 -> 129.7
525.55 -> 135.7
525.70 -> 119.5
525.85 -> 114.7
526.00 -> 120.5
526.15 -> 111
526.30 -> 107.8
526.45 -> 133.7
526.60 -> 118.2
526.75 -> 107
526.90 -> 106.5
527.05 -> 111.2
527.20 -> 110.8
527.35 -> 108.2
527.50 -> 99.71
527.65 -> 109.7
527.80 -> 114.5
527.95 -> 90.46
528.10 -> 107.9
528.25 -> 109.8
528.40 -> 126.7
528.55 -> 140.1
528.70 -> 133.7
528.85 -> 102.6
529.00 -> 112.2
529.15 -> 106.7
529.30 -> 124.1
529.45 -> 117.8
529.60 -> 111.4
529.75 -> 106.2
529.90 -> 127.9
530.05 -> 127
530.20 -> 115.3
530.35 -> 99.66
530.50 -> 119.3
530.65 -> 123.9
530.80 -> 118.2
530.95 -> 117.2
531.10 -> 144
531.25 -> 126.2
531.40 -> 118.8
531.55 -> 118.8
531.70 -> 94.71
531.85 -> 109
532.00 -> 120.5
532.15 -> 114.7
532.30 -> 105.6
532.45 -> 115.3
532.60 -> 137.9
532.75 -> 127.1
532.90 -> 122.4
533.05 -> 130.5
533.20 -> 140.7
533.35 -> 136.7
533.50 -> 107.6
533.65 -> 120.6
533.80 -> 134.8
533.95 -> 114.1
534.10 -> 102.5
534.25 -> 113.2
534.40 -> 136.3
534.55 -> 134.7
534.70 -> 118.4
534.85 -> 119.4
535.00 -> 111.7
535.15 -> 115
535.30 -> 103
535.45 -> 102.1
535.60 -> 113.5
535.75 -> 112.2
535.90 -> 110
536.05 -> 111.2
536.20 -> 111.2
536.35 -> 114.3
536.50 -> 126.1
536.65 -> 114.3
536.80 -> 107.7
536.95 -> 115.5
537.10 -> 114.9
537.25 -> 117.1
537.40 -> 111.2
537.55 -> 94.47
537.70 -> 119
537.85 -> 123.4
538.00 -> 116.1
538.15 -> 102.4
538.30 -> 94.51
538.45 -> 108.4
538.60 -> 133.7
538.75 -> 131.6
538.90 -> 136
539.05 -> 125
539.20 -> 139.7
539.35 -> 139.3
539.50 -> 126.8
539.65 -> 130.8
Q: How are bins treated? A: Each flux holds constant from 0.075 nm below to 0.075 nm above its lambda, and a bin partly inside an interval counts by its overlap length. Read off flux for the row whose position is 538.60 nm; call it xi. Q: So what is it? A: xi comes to 133.7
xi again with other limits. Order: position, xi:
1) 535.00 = 111.7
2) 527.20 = 110.8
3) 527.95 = 90.46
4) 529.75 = 106.2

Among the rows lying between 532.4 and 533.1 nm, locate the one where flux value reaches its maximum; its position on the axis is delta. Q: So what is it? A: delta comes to 532.60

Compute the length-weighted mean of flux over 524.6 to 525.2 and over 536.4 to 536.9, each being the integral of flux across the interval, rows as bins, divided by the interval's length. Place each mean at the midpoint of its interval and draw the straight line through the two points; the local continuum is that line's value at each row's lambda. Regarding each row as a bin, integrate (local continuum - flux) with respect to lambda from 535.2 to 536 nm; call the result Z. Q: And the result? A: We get 6.1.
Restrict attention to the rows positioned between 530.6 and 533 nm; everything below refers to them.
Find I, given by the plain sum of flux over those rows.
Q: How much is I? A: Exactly 1914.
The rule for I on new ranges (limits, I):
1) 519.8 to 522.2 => 1779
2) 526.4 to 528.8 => 1828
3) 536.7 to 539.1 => 1851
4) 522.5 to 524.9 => 1726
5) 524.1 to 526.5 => 1862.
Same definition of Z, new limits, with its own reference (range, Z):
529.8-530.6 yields -0.4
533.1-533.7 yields -6.2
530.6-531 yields -1.1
